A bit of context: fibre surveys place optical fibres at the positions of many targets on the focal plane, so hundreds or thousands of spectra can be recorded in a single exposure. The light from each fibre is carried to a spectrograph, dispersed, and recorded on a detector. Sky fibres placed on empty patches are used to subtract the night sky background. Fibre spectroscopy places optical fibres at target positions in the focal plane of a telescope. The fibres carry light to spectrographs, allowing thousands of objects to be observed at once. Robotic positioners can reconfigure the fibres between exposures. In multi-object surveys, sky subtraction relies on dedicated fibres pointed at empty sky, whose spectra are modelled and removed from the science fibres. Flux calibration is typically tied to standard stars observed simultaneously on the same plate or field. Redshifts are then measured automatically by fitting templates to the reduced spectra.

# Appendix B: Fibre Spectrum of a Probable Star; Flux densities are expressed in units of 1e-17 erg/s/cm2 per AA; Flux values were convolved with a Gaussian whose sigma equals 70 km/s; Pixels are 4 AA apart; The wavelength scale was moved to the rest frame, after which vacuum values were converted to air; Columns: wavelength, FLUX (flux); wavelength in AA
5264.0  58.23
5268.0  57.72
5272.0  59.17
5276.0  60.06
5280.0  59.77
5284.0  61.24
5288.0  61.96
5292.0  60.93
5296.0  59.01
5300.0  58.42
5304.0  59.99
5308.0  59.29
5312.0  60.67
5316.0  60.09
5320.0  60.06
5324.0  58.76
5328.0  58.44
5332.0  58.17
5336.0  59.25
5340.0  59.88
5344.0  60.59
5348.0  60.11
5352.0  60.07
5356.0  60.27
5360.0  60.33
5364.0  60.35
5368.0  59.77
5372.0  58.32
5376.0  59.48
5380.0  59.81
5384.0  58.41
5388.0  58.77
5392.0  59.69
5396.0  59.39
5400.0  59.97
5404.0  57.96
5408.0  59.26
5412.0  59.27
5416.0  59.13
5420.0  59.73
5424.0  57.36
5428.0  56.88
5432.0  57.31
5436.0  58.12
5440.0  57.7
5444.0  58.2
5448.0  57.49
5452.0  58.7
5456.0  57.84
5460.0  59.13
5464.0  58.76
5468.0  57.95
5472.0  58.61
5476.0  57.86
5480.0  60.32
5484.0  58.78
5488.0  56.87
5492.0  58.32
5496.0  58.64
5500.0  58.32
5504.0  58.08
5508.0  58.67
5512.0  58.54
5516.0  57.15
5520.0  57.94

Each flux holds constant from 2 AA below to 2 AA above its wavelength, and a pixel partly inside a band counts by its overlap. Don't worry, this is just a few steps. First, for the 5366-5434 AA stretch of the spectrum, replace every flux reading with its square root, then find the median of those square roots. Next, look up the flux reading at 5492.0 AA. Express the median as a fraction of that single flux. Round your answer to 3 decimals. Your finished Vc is 0.132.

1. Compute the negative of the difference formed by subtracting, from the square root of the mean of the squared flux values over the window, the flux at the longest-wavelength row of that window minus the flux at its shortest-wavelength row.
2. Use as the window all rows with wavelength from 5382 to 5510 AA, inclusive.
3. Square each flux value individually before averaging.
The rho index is -58.2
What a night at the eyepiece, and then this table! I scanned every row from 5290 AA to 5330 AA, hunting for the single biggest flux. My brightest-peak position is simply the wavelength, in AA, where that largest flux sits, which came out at 5292.0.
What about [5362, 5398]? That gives 5364.0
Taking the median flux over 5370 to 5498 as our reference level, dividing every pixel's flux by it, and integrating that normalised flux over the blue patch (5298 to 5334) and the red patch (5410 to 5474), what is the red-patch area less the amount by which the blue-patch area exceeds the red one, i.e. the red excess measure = 91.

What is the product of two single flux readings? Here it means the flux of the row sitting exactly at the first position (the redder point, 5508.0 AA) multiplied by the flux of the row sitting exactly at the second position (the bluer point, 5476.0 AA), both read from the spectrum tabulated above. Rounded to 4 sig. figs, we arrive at 3395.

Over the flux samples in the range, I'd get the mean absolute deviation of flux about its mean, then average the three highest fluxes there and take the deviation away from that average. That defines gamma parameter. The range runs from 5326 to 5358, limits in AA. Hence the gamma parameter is 59.6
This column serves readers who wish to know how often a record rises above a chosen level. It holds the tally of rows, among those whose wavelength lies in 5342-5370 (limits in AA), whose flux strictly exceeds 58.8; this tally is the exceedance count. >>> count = 7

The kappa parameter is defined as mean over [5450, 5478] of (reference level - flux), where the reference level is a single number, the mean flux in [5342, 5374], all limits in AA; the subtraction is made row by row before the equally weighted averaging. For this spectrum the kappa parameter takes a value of 1.6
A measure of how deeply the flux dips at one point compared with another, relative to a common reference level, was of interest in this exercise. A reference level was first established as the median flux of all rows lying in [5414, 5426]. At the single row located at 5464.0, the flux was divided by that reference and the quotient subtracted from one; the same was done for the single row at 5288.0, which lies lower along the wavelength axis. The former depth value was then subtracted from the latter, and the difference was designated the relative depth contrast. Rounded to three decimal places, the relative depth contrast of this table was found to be -0.054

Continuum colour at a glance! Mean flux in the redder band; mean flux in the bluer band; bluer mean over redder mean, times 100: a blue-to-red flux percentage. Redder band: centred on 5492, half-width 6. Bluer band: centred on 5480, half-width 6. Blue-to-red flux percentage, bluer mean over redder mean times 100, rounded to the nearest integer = 102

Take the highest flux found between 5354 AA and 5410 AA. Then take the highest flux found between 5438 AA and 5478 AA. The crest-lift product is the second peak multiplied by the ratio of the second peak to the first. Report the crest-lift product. 57.9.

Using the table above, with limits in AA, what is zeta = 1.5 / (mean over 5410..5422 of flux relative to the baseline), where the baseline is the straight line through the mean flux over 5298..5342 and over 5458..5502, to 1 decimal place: 2.8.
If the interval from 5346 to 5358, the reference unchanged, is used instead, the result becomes 1.6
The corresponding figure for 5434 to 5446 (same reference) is -2.1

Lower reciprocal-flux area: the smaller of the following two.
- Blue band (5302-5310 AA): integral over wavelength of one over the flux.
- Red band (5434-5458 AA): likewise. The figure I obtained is 0.13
